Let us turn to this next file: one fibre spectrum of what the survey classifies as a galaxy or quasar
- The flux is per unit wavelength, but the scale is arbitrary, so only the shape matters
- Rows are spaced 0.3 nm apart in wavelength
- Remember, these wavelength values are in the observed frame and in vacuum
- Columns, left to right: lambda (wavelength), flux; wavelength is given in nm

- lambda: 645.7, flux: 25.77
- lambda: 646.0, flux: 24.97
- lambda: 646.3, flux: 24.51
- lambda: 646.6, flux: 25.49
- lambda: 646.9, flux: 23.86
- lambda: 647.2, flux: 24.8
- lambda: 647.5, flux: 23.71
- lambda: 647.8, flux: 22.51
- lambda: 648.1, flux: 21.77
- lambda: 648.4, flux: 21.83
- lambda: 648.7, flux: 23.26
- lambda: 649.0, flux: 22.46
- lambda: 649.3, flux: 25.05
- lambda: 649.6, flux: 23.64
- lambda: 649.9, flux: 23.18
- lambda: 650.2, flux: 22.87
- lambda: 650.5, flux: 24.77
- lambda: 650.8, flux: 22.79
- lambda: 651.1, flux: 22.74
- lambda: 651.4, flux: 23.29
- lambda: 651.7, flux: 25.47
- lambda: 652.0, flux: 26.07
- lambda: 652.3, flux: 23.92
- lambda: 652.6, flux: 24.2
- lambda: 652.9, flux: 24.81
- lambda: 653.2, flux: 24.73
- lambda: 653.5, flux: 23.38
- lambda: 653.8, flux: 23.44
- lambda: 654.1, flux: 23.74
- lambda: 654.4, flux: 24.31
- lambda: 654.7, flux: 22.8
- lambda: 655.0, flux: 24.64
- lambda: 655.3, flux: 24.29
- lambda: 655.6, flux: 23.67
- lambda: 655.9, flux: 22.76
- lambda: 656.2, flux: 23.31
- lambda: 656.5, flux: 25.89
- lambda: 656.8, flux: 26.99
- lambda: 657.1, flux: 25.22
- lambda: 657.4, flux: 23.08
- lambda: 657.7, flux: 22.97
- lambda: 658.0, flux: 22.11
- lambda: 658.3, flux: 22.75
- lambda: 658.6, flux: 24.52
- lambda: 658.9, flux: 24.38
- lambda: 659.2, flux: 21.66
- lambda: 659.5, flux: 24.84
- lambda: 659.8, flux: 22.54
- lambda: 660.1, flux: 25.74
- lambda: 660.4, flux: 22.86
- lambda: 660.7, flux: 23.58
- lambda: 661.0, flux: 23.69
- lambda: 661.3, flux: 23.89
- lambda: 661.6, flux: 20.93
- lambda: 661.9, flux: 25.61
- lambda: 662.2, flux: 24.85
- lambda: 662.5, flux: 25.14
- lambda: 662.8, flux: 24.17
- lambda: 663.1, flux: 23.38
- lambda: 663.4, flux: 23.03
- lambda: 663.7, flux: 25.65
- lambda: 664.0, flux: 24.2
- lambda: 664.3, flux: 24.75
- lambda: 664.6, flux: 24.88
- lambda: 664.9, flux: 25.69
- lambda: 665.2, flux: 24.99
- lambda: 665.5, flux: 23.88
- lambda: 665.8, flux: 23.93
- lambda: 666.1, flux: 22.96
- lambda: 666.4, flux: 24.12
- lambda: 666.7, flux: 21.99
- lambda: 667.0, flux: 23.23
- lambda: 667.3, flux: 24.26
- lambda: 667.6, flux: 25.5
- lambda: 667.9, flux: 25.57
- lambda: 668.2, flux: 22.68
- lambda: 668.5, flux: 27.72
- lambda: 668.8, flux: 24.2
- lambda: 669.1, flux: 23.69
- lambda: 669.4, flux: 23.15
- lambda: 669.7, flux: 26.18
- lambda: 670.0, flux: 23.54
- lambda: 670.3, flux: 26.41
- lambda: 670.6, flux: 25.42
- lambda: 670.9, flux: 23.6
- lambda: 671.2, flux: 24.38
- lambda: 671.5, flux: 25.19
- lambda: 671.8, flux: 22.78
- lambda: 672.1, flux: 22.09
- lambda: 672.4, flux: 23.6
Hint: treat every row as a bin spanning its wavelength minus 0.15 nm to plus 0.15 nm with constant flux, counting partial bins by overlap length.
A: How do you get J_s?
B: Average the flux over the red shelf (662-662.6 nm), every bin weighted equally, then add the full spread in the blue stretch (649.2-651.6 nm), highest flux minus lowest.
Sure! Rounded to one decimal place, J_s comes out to 27.3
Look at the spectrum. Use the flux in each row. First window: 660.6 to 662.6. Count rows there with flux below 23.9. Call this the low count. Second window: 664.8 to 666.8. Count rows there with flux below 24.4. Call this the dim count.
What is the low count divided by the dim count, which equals 0.80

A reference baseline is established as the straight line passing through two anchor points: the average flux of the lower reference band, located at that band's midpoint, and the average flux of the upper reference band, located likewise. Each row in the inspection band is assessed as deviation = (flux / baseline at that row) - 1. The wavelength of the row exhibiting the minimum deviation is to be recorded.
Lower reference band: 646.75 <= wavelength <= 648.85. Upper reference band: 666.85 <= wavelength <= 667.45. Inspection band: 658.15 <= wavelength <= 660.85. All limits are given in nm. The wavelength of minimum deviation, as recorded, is 659.2 nm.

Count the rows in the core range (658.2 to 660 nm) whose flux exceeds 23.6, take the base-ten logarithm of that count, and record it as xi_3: 0.48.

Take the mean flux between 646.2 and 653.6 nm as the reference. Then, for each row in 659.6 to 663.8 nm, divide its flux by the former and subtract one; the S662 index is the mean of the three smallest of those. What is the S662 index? -0.071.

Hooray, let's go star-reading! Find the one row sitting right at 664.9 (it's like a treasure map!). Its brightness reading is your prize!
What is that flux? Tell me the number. 25.69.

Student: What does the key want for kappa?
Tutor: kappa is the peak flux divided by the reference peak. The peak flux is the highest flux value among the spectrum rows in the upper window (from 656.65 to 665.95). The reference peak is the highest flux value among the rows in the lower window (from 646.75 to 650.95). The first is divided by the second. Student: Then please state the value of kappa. 1.08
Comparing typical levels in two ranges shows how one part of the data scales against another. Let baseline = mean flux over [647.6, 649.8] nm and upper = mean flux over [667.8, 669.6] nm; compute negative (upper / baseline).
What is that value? -1.07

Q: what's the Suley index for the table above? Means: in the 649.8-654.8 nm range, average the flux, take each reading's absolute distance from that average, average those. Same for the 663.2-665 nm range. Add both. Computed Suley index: 1.5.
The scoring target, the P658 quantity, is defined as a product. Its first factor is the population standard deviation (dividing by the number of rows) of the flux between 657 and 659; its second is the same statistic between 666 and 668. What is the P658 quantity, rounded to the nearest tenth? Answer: 1.3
